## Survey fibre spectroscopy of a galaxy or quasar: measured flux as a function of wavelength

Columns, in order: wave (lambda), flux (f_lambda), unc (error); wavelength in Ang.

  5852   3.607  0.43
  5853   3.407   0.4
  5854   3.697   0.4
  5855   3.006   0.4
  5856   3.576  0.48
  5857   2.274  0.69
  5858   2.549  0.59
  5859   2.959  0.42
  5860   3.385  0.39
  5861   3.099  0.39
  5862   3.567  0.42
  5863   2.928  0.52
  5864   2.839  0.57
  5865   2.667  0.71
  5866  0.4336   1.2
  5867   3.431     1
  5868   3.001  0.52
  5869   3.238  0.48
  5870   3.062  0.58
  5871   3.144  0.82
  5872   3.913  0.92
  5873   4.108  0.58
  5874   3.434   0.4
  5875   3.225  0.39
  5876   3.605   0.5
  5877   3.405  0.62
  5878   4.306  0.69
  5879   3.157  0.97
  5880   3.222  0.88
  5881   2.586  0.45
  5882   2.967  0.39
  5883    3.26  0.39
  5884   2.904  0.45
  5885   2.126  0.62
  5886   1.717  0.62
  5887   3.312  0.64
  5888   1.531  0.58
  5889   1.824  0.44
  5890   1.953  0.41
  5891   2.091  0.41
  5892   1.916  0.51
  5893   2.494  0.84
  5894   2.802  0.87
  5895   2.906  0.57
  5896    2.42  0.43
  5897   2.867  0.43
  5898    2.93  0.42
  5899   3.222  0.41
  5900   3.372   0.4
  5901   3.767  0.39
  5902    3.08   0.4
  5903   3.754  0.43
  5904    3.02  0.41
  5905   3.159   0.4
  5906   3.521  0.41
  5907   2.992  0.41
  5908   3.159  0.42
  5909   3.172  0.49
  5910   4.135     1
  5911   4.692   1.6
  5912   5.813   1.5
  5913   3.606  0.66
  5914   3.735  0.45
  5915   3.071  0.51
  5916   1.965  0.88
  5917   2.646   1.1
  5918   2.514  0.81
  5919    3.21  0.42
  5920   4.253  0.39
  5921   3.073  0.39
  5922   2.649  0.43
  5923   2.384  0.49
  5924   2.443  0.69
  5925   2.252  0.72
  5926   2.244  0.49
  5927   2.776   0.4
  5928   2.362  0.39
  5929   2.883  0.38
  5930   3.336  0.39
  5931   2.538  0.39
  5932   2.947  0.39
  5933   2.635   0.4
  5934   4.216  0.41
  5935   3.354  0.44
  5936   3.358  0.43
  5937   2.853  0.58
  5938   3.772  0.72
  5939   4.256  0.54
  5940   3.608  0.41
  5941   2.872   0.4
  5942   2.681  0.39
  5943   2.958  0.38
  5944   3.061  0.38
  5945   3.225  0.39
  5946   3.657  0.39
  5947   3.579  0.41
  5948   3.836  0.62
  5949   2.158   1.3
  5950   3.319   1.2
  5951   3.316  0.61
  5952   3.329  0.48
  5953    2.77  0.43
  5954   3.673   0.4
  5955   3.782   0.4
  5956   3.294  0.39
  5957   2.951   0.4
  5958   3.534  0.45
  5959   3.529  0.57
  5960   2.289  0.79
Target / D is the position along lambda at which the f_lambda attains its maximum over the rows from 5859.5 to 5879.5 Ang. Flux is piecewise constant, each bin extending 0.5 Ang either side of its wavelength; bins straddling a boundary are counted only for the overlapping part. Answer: 5878 Ang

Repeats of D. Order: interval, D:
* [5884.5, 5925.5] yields 5912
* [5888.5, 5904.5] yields 5901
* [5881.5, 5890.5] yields 5887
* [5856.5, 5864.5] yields 5862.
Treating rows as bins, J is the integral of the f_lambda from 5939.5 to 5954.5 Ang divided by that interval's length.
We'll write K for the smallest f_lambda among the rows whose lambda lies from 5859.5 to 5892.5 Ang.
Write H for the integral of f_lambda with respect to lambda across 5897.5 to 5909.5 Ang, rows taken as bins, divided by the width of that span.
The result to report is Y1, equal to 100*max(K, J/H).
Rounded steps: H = 3.3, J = 3.20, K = 0.4336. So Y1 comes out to 98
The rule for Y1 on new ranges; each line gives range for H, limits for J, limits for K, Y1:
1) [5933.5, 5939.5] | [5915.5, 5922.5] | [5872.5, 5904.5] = 153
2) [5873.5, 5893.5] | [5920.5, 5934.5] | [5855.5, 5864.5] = 227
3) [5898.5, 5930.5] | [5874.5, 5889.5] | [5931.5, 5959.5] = 216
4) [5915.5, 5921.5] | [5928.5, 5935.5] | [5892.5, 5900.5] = 242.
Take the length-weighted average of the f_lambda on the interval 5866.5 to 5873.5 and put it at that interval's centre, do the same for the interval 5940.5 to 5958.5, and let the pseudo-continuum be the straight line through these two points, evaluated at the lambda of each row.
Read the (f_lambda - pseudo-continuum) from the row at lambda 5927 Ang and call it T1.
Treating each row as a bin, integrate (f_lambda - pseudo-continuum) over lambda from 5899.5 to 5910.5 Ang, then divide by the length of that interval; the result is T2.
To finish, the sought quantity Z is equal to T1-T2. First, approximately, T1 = -0.5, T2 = 0.05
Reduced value -0.5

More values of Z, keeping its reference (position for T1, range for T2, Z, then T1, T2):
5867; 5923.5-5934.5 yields 0.5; 0.0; -0.49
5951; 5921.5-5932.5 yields 0.8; 0.1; -0.66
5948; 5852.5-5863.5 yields 0.9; 0.6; -0.31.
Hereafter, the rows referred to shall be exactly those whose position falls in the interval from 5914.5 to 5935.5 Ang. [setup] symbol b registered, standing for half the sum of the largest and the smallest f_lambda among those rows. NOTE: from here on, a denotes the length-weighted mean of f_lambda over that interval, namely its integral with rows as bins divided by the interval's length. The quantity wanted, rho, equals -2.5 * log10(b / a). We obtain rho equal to -0.10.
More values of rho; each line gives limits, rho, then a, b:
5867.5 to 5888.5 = 0.07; 3.11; 2.92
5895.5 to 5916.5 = -0.15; 3.40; 3.89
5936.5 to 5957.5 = 0.03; 3.28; 3.21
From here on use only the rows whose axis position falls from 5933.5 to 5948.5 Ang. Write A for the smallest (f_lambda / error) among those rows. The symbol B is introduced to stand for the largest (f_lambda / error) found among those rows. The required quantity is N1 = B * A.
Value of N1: 51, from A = 4.9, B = 10.3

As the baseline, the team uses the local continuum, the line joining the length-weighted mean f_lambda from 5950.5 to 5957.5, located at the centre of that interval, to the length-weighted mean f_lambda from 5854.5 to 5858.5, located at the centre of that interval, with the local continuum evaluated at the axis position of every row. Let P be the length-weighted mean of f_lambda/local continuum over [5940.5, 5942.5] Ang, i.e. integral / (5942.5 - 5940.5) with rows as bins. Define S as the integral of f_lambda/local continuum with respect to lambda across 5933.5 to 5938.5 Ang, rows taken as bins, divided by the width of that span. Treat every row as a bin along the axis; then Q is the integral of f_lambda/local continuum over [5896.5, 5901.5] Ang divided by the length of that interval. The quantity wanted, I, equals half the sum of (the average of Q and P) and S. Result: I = 1.02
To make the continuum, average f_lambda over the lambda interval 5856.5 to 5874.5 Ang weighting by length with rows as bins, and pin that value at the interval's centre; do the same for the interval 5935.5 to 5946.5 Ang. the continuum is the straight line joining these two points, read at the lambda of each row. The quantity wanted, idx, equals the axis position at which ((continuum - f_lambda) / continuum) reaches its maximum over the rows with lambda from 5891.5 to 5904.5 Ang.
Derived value 5892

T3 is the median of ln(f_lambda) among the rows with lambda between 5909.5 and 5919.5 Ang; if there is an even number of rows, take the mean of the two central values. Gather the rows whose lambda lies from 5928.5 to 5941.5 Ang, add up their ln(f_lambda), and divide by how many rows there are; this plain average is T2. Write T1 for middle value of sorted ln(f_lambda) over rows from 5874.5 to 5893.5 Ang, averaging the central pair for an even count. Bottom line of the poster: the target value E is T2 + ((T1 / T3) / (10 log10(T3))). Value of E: 2.2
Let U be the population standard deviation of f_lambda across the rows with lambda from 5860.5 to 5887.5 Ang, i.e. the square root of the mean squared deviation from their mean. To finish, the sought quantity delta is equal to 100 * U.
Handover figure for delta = 74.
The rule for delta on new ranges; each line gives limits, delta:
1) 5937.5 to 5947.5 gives 46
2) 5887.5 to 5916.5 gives 89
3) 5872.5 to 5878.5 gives 39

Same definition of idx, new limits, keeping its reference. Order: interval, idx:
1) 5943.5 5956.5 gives 5949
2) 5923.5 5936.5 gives 5926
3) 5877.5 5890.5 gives 5888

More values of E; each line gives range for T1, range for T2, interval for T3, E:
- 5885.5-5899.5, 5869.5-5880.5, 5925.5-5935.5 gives 6.3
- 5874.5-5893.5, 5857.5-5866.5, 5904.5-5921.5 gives 2.4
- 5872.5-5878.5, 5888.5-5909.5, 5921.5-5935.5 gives -9.3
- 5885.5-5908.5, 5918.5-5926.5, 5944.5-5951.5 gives 2.1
